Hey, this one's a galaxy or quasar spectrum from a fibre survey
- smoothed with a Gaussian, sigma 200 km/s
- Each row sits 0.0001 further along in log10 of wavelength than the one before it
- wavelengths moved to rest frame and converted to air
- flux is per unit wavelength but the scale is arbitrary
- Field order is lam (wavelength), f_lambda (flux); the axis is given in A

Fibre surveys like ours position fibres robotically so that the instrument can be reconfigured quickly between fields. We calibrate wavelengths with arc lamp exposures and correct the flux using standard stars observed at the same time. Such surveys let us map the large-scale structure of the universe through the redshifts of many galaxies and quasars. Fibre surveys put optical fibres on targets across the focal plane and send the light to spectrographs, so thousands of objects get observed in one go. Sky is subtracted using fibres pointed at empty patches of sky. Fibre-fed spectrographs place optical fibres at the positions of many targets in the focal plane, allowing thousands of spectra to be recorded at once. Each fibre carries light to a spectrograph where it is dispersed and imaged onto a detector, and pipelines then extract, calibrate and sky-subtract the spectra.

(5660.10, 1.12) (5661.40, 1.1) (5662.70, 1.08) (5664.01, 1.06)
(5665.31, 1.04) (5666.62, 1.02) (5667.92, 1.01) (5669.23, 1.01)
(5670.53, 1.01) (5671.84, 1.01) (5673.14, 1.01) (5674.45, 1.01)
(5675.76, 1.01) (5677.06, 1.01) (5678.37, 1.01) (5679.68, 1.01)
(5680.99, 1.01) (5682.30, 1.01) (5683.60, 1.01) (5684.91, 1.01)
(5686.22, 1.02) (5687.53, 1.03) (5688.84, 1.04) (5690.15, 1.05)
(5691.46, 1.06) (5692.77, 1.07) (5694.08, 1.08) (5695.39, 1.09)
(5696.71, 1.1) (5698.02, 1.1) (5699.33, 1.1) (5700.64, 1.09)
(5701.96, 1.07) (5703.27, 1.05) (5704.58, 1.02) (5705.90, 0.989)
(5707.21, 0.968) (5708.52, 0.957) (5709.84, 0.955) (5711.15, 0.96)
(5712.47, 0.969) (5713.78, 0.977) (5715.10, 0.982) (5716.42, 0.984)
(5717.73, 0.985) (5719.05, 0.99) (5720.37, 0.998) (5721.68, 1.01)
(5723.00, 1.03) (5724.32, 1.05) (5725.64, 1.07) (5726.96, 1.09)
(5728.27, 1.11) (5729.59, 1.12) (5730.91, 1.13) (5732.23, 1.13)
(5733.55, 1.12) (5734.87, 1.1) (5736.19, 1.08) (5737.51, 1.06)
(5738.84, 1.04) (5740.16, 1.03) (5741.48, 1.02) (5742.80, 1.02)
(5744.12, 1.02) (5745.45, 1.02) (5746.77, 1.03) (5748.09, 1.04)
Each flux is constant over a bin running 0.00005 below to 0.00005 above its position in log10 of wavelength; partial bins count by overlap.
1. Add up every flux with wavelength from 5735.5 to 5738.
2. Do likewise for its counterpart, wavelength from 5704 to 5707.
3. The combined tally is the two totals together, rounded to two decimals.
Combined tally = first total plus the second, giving 4.15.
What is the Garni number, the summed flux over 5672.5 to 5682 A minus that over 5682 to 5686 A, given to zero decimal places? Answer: 4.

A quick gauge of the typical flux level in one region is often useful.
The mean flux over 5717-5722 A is 1.00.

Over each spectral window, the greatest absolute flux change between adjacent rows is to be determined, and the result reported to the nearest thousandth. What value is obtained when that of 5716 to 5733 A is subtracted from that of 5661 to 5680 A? 0.000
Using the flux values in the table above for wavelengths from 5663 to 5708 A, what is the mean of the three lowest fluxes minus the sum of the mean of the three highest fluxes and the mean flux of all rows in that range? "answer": -1.15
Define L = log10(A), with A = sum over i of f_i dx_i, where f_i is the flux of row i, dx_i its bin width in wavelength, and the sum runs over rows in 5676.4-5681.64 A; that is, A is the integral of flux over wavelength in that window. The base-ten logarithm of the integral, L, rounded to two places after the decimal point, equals 0.72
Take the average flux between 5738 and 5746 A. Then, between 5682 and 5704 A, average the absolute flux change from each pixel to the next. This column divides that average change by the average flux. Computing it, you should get 0.0085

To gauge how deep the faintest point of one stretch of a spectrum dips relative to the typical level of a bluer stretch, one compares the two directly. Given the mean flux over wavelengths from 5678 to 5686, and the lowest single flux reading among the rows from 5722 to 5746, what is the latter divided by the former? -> 1.01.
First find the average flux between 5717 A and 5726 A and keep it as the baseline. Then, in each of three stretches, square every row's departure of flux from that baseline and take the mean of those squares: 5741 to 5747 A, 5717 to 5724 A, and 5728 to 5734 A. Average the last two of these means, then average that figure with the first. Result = 0.003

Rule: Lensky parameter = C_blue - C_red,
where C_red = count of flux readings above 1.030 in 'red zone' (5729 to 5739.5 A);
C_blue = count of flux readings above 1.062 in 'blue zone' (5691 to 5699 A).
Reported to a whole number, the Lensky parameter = -3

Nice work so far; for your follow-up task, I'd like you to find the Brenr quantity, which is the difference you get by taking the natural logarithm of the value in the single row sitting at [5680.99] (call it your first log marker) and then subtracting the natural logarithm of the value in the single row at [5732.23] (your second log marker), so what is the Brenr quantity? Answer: -0.11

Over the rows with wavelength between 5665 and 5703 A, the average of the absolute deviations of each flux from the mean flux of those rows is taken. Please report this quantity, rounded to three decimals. 0.030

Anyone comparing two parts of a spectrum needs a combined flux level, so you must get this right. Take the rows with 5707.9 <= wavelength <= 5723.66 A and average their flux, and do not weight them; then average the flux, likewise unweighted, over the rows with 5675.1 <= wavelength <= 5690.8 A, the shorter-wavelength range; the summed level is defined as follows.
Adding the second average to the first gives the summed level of 2.00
